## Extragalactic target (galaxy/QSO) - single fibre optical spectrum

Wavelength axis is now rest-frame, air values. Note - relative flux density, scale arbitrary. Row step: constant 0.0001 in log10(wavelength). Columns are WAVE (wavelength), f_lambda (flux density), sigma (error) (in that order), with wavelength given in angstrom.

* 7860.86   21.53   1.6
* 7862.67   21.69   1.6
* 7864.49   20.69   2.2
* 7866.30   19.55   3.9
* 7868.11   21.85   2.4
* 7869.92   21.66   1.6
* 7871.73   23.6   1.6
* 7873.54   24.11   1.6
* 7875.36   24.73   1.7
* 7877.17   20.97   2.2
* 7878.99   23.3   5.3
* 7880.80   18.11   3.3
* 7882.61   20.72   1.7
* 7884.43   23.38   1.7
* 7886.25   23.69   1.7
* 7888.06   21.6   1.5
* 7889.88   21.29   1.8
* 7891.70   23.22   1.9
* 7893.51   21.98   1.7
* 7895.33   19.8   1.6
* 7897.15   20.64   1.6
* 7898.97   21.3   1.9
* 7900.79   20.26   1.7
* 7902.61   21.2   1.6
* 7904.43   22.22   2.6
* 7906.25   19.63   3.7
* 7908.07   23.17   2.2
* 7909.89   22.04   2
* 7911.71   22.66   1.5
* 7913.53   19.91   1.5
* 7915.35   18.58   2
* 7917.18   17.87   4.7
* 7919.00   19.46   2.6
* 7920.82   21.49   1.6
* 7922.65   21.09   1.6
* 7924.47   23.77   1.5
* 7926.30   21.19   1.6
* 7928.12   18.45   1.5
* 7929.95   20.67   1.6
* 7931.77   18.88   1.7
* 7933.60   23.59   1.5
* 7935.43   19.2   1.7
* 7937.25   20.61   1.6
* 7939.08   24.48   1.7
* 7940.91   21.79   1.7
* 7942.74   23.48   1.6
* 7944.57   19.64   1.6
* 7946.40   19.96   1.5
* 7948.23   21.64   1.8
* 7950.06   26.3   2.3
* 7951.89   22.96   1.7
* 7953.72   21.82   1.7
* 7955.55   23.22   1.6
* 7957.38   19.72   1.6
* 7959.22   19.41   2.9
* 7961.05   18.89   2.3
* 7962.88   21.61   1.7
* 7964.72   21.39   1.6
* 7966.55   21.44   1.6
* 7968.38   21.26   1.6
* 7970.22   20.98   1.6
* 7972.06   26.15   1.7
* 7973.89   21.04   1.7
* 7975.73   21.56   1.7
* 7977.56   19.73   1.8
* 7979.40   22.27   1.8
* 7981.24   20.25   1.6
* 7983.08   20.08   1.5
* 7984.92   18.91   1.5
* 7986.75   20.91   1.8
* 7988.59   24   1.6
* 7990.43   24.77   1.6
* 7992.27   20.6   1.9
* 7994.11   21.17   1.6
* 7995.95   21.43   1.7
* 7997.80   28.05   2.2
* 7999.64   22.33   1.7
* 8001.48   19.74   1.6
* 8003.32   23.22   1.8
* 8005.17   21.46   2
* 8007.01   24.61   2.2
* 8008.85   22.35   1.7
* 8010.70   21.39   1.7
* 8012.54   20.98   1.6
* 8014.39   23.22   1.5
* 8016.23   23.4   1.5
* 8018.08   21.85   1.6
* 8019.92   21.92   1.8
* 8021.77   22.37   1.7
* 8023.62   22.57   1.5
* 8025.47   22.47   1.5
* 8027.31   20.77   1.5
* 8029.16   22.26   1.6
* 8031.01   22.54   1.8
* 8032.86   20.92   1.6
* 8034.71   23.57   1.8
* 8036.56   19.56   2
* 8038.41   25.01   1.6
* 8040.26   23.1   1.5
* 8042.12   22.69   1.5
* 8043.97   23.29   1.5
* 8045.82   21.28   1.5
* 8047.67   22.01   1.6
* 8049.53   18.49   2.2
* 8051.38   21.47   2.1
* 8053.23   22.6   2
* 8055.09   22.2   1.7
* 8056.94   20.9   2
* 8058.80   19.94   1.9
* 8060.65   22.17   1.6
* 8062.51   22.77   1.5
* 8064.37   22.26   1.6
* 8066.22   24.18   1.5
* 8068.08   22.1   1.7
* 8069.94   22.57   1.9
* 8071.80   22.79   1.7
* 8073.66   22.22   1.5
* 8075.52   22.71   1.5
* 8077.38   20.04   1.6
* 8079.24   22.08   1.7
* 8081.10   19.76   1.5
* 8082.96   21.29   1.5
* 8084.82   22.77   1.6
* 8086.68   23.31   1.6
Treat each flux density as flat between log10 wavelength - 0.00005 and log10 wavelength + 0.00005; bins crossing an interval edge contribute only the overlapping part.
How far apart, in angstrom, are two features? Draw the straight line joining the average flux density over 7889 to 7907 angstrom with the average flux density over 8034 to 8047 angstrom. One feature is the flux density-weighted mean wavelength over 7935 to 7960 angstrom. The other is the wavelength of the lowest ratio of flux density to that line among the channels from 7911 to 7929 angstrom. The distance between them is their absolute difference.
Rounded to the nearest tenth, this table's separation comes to 30.1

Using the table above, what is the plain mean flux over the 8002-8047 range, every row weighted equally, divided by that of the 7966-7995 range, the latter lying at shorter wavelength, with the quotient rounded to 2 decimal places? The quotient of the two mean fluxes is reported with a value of 1.04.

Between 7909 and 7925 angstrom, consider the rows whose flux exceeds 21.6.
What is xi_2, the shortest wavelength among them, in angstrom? 7909.89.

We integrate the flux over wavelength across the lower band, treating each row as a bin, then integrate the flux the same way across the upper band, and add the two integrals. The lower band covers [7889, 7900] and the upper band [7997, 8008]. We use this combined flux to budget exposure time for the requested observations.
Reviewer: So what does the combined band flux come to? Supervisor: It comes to 490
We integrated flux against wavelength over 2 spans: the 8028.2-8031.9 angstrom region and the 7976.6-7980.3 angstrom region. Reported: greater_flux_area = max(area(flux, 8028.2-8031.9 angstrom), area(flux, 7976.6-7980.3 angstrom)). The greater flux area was 82.8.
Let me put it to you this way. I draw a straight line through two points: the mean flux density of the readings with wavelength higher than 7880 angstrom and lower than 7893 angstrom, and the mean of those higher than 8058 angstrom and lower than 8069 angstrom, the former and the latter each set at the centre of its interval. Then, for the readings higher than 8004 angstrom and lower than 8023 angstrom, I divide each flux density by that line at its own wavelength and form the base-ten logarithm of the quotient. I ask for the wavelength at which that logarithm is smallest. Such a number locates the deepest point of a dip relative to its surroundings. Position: 8012.54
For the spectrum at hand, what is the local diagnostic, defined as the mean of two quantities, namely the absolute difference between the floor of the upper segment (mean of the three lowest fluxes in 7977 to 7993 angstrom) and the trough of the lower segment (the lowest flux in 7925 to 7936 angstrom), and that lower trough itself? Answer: 9.8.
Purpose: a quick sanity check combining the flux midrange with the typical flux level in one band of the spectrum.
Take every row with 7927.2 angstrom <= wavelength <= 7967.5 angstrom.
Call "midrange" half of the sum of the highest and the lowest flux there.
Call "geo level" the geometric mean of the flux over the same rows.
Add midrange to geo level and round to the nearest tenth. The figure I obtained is 43.6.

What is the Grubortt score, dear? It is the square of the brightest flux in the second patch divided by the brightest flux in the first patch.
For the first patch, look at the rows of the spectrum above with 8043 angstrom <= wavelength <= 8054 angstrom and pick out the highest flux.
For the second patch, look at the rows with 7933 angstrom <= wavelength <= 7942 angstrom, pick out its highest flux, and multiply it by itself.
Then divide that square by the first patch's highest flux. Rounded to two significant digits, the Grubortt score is 26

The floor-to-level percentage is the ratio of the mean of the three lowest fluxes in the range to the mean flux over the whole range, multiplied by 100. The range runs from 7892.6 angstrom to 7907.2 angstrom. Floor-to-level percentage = 95.3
